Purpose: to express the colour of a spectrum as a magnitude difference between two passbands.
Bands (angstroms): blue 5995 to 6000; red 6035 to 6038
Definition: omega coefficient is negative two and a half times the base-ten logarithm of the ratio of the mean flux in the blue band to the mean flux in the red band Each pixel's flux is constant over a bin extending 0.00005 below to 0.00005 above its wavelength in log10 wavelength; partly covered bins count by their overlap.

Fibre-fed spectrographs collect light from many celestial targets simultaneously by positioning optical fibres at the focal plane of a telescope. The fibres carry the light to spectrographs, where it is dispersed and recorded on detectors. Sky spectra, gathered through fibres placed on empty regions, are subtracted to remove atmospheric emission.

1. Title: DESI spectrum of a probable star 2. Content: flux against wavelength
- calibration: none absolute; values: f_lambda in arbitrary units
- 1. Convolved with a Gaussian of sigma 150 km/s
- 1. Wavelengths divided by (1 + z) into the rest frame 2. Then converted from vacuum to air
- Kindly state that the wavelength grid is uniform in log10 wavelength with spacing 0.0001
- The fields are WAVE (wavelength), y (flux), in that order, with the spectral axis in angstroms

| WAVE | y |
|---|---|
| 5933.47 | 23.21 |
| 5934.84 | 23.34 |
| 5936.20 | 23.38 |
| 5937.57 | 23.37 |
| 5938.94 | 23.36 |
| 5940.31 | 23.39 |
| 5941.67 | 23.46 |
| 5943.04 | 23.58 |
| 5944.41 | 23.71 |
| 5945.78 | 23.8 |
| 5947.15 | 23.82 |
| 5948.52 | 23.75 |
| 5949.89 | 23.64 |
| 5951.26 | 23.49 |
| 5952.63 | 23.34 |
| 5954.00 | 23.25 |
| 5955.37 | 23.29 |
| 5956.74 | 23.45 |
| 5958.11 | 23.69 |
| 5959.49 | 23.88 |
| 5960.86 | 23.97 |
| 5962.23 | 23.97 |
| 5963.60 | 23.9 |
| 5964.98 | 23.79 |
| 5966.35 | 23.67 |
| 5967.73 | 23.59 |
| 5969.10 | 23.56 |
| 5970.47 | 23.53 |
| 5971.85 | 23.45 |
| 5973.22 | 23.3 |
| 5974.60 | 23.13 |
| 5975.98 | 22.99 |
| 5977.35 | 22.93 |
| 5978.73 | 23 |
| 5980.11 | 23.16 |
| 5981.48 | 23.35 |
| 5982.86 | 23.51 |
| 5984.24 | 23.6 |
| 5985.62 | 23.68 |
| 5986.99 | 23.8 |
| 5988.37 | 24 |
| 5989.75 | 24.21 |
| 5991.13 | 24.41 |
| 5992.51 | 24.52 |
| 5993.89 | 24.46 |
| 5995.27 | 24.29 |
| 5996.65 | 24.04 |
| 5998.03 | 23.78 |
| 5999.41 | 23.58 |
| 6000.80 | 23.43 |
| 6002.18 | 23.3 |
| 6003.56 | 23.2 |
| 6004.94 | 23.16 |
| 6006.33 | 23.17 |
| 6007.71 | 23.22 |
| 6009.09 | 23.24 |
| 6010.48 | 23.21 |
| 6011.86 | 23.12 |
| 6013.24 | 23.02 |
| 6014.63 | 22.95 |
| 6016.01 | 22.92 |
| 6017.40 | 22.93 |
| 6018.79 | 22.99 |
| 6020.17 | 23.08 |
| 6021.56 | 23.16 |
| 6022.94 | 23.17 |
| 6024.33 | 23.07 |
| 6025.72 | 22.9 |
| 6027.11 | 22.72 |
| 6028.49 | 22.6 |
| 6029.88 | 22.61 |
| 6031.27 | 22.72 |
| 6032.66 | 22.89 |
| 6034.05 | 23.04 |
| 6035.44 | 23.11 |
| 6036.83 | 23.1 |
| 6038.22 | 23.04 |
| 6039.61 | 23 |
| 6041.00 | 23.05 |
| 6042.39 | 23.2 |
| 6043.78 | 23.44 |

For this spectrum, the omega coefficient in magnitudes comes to -0.038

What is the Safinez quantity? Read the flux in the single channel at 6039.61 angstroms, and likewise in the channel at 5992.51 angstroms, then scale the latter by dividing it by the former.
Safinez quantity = 1.07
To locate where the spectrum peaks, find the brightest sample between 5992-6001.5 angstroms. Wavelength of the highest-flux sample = 5992.51 angstroms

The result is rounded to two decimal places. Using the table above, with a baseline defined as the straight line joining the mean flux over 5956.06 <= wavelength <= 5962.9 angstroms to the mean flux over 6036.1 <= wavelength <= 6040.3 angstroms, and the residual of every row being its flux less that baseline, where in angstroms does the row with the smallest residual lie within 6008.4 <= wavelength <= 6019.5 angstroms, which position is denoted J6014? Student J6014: 6016.01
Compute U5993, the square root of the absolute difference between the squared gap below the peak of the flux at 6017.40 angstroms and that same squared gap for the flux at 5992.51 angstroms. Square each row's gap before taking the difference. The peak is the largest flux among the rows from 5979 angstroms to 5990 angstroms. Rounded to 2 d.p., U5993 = 1.24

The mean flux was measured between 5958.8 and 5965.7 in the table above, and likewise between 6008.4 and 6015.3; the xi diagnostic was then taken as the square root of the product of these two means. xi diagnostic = 23.5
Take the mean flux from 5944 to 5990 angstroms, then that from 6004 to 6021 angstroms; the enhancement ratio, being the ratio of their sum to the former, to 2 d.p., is 1.98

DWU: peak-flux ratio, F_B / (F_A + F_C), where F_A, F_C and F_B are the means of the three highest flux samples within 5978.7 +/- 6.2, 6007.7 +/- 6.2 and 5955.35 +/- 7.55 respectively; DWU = 0.512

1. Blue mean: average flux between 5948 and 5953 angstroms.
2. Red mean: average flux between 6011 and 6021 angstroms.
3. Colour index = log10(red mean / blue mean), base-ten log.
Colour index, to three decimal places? -0.010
